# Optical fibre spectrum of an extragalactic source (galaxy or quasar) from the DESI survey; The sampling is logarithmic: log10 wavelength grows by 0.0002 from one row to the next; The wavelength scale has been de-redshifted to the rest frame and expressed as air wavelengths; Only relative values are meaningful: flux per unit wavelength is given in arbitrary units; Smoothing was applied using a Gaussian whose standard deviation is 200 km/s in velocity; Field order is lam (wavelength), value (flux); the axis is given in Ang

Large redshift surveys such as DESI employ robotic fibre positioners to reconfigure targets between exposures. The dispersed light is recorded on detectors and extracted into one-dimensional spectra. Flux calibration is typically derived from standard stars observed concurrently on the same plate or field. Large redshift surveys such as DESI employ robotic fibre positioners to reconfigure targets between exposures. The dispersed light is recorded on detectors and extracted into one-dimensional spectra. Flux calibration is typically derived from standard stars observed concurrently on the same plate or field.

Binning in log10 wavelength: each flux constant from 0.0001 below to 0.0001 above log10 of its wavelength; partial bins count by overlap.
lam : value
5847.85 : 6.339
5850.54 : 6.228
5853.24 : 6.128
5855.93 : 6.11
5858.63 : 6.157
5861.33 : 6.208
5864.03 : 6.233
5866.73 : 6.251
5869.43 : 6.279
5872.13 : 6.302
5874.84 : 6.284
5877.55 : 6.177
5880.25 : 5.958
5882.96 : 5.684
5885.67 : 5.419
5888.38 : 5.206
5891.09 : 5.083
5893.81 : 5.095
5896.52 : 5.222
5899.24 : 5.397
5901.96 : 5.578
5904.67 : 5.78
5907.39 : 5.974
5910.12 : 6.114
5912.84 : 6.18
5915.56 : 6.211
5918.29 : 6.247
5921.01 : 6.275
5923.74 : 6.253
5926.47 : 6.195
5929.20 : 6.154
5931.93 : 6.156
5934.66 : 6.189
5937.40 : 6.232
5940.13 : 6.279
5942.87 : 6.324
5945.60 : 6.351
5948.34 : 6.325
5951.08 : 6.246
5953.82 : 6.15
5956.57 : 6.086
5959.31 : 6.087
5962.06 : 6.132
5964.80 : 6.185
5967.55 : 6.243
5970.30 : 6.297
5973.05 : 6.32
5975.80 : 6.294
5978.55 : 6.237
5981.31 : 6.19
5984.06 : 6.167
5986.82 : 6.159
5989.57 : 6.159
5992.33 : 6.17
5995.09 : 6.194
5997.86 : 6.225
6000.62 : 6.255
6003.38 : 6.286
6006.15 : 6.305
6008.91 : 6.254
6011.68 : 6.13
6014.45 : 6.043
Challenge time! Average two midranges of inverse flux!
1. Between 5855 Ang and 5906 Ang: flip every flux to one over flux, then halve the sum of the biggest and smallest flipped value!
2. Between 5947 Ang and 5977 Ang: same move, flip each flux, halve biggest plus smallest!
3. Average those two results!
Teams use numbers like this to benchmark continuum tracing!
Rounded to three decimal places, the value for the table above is 0.169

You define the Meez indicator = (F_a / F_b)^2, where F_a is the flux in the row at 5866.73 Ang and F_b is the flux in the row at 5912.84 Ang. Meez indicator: 1.02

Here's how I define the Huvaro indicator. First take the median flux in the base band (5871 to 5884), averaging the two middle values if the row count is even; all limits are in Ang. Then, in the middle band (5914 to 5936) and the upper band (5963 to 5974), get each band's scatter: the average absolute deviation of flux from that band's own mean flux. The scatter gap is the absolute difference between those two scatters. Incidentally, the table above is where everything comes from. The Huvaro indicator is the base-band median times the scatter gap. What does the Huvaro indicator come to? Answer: 0.1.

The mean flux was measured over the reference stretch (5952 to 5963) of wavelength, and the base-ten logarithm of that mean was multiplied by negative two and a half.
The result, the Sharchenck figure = -1.97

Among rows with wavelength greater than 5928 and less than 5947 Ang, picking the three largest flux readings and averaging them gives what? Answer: 6.32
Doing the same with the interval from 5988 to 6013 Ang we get 6.28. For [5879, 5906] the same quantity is 5.81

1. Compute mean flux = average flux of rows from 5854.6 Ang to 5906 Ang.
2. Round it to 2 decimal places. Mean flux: 5.81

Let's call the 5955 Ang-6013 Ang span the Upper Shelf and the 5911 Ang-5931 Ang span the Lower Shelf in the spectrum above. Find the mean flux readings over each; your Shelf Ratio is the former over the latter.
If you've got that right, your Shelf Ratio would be 1.00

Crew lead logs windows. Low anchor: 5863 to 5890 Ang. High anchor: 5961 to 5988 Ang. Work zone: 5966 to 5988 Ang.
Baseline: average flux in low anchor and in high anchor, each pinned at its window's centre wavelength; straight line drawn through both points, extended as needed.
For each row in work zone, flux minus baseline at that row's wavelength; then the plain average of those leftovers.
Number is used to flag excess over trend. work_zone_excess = 0.01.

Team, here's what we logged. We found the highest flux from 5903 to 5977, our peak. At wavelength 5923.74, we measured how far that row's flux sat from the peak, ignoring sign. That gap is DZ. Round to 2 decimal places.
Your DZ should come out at 0.10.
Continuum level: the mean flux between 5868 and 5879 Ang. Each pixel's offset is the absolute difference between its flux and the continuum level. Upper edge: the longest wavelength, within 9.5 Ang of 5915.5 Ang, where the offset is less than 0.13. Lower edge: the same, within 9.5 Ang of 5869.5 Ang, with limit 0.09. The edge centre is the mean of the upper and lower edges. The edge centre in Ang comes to 5900.6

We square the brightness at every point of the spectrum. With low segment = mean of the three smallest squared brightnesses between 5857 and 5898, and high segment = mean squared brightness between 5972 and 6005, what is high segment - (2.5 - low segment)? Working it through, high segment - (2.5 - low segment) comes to 62.5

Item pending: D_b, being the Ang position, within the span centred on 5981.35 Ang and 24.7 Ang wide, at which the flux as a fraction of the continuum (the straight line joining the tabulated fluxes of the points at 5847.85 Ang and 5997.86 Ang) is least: 5986.82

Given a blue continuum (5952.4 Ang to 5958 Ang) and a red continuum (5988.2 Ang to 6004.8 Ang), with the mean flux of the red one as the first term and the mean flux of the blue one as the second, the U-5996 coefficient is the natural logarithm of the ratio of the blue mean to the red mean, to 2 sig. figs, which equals -0.016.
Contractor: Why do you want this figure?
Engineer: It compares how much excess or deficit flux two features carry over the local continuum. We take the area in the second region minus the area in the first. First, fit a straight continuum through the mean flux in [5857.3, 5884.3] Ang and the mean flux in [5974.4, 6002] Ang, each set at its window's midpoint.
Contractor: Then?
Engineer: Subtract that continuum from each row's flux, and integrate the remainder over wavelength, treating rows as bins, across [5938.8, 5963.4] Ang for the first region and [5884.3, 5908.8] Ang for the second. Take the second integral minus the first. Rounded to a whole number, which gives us -19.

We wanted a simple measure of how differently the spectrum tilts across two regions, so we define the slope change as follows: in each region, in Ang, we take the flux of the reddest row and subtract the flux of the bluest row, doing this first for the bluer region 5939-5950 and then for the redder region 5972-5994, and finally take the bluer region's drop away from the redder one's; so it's -0.20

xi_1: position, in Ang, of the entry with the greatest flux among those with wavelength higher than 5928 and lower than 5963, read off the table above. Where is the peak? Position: 5945.60 Ang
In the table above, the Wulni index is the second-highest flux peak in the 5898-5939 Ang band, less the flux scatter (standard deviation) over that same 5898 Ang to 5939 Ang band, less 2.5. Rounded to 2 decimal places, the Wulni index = 3.49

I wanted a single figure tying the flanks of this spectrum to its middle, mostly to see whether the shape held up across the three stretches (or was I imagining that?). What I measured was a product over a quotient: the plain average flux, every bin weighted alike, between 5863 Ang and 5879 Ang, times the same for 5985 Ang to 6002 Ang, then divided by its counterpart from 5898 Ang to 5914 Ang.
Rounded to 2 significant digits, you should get 6.6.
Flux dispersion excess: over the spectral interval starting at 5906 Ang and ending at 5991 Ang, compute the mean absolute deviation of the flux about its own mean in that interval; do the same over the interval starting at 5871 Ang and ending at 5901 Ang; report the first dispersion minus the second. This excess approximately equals -0.35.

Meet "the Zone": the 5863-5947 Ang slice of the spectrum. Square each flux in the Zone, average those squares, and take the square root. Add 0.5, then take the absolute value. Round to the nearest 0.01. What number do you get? 6.48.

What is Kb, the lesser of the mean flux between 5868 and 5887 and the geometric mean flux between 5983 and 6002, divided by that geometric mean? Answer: 0.97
